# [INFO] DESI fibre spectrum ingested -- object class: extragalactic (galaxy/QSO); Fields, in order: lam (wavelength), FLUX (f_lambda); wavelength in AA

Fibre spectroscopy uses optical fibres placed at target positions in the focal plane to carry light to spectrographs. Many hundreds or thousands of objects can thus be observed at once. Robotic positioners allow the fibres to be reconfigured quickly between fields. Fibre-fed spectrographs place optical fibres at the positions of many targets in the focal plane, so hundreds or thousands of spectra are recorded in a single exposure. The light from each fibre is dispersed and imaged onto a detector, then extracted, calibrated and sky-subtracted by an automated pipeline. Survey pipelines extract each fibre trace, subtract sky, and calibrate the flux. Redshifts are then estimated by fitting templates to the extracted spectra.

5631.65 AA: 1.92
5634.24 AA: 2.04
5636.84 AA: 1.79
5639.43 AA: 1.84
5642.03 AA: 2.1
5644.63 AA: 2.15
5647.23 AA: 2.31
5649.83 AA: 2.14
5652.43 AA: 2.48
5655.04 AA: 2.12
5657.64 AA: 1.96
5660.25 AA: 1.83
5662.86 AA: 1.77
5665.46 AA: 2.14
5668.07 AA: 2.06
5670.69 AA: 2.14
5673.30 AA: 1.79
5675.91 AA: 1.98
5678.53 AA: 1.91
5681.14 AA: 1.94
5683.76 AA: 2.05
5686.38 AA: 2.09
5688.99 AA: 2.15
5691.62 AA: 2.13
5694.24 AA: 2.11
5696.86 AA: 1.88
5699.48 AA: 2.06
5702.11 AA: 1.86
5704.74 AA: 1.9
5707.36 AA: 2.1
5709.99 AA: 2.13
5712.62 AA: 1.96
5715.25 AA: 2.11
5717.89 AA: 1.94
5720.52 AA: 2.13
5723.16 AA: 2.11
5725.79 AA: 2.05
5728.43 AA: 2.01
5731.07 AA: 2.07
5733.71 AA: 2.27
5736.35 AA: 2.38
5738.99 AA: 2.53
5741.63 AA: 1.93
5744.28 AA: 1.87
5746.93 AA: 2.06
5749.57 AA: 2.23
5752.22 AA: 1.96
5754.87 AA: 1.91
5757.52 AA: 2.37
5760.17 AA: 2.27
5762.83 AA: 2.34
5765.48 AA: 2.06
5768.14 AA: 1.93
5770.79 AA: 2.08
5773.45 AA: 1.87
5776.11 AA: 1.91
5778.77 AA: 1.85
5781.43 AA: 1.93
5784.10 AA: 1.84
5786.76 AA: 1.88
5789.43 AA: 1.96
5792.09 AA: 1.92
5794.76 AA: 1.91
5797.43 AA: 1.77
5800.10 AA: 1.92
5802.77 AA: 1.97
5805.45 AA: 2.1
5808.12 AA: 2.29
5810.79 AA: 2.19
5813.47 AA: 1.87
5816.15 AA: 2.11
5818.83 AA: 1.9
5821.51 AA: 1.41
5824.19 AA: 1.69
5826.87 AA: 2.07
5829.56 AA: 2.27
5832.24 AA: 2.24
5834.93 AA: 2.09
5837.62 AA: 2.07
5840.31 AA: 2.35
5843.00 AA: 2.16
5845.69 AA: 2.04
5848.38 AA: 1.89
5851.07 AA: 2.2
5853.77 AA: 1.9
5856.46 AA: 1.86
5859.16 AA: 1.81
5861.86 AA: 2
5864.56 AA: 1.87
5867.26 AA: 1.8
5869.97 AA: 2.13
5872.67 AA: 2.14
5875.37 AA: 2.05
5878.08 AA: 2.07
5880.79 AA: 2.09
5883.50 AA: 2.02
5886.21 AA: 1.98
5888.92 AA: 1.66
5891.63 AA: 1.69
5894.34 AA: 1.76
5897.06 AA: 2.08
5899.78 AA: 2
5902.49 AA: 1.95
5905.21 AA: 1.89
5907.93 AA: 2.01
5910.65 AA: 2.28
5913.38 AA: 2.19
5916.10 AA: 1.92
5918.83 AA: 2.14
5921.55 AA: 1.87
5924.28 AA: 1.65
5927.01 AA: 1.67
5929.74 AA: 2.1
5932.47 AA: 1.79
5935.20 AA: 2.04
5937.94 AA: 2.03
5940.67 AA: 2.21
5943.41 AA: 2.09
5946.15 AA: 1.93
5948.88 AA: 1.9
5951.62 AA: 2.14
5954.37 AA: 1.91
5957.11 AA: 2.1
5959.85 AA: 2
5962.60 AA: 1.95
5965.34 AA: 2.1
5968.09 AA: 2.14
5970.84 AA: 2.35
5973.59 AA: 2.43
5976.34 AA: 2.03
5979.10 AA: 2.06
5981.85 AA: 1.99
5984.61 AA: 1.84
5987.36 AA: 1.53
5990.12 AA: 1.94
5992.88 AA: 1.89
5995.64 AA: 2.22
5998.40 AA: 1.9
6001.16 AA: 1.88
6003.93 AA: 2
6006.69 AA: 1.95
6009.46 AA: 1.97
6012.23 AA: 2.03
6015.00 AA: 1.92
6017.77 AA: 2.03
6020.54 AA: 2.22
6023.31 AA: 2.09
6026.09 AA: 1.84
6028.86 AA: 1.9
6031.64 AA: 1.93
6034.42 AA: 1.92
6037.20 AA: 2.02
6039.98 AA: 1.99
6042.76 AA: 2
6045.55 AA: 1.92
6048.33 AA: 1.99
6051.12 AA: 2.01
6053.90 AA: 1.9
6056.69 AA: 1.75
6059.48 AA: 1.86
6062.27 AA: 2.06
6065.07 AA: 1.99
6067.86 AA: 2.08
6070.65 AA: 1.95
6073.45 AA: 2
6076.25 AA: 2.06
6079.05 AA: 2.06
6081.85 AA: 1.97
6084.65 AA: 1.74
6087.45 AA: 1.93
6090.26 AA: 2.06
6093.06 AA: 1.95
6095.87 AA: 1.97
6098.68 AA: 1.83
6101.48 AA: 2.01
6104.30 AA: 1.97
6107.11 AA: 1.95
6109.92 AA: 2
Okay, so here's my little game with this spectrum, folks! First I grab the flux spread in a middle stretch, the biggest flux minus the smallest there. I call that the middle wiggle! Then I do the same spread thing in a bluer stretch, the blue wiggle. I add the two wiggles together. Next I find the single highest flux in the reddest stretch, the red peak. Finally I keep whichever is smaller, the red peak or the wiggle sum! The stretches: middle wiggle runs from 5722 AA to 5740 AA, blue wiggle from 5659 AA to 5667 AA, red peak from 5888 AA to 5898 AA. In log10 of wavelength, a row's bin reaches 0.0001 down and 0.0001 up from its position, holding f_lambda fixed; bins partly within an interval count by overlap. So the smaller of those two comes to 0.89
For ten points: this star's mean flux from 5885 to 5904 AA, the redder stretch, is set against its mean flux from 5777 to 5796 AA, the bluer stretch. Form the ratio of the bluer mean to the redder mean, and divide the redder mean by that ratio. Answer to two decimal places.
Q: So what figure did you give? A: 1.85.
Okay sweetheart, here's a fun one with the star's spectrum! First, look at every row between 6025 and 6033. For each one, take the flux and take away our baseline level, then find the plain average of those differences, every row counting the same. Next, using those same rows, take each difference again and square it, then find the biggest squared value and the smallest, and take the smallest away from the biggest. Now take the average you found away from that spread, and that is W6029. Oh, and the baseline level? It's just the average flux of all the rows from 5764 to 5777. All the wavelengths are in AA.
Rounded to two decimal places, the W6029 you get 0.10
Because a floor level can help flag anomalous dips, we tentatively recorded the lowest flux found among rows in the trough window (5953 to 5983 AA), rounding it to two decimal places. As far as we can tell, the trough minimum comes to 1.91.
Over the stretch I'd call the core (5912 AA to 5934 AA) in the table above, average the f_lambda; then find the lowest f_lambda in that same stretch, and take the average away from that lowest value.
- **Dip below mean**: -0.27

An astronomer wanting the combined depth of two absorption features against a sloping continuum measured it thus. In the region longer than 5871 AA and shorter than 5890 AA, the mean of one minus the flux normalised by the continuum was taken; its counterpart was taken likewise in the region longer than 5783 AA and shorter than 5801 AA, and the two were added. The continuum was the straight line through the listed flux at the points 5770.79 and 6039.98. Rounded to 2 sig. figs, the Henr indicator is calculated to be 0.11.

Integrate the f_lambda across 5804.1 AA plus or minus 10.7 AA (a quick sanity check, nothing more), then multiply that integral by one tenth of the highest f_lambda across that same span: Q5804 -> 9.8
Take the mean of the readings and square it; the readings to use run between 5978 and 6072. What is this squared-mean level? 3.83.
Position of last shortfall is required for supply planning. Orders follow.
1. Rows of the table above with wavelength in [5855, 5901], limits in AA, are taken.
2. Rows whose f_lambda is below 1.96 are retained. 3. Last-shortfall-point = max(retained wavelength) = 5894.34 AA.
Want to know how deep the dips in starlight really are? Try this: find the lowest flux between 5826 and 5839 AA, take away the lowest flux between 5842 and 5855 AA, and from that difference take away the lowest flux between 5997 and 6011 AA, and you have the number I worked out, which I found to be -1.7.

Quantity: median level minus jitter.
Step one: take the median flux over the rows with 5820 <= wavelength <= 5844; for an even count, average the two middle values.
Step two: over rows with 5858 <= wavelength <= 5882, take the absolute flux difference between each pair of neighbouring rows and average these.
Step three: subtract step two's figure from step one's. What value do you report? 1.98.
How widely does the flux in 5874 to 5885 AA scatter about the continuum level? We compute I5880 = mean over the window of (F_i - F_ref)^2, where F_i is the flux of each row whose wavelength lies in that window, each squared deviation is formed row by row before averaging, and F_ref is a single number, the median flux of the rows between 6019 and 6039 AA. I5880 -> 0.017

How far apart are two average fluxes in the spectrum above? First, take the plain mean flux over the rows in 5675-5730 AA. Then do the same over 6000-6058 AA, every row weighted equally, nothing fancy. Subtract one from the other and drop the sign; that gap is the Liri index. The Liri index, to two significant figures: 0.064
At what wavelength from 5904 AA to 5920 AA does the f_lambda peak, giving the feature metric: 5910.65 AA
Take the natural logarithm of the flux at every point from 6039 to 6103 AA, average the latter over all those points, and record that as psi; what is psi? 0.672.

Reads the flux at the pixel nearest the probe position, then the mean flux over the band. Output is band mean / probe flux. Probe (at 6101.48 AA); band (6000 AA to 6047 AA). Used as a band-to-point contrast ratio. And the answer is 0.98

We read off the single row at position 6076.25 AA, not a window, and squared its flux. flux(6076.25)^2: 4.2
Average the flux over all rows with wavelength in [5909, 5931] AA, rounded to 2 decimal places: 1.98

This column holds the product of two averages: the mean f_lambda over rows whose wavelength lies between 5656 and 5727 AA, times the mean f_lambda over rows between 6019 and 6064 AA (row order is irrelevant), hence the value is 3.95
